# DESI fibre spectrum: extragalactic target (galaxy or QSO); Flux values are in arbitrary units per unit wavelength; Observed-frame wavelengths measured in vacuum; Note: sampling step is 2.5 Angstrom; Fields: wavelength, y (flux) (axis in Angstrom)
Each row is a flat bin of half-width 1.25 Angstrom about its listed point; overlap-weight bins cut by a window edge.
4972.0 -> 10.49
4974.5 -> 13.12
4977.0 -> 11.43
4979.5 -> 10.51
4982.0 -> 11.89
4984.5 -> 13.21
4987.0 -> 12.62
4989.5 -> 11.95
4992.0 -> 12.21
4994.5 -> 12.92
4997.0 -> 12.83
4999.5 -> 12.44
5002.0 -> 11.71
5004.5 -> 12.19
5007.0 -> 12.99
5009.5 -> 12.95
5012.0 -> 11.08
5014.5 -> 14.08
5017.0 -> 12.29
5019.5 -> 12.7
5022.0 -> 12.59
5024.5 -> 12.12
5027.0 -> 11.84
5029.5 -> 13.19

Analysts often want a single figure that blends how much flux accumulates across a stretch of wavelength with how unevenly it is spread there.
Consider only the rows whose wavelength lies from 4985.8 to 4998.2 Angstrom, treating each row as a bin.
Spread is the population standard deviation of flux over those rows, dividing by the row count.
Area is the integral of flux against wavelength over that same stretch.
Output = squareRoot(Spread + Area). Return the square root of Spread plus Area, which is 12.5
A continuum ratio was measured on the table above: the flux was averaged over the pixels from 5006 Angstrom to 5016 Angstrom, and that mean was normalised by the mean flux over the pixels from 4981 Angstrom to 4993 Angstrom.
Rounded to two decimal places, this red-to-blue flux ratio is 1.03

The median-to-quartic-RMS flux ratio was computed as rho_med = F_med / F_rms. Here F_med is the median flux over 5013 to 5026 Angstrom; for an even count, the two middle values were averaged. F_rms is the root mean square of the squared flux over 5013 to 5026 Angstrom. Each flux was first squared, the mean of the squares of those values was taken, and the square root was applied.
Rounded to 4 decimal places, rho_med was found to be 0.0767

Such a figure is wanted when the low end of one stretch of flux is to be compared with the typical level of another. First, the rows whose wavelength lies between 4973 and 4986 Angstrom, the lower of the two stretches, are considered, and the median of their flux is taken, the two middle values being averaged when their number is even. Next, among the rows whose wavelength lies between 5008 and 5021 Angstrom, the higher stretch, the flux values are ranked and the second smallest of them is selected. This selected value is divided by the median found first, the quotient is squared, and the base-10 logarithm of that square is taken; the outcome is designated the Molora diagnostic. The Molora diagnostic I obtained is 0.029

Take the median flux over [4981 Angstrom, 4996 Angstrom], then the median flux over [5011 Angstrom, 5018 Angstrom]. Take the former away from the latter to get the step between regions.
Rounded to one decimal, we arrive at -0.1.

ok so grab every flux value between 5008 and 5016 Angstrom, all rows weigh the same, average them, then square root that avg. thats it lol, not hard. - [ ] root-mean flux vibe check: 3.56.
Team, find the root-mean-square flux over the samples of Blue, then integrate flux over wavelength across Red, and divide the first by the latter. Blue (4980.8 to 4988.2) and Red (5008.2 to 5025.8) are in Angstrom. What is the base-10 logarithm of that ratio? -1.24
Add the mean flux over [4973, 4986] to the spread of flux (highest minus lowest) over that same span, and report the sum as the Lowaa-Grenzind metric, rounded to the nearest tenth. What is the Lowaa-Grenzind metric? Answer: 14.7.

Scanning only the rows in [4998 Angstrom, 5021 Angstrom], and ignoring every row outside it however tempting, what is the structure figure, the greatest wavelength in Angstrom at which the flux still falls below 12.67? 5017.0 Angstrom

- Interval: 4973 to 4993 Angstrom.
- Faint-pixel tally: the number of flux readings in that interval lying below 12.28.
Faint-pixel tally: 5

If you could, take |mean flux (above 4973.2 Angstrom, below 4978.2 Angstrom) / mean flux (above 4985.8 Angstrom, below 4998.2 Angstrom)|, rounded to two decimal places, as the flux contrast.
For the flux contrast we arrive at 0.98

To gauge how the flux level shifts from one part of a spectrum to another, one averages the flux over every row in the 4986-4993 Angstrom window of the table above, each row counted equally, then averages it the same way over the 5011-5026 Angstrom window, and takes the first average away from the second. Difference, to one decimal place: 0.2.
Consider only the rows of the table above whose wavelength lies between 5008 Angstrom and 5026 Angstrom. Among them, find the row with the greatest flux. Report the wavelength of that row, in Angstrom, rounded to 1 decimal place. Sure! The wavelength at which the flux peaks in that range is 5014.5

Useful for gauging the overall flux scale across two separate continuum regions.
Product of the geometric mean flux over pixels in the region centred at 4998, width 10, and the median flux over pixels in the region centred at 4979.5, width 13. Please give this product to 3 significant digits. 148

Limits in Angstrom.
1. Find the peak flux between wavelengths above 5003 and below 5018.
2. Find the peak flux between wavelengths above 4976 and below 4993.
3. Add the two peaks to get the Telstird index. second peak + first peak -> 27.3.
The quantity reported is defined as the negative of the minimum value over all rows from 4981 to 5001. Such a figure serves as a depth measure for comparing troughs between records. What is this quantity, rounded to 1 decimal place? -11.9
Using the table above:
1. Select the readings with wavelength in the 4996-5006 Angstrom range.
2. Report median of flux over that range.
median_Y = 12.3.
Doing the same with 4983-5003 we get 12.5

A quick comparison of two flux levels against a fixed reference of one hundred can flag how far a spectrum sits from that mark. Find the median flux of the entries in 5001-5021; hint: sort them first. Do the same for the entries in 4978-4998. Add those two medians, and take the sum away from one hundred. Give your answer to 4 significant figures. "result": 75.09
